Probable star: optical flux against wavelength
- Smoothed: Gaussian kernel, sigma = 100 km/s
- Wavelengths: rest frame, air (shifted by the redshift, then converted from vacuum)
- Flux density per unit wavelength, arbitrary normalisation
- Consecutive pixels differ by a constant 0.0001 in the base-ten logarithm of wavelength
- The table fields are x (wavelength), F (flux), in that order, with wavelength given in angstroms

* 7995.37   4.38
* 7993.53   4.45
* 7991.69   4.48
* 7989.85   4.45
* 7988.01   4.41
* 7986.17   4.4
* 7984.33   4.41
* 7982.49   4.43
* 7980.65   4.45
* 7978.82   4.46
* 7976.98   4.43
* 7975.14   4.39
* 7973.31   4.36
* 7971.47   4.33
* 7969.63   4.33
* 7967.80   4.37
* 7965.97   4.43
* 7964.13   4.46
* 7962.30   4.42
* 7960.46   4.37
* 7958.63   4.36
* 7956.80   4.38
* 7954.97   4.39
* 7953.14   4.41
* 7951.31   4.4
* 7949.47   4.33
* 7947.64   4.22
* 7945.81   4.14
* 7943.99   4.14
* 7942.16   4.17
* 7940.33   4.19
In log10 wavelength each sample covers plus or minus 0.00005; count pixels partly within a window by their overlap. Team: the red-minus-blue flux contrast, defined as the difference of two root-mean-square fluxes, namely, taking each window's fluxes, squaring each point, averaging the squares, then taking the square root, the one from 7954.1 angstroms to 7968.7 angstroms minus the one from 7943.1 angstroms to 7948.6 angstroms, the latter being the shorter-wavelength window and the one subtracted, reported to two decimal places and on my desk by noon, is 0.23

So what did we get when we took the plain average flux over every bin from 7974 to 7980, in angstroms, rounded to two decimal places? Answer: 4.43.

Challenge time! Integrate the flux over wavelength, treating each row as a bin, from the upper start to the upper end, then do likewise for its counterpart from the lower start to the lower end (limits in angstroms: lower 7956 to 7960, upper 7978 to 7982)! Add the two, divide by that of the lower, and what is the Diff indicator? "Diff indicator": 2.02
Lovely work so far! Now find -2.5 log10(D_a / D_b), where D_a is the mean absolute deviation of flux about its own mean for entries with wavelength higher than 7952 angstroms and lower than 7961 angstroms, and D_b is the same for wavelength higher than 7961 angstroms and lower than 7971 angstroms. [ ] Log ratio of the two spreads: 1.2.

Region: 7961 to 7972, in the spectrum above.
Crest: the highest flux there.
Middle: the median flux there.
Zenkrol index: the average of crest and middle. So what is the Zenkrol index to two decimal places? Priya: 4.43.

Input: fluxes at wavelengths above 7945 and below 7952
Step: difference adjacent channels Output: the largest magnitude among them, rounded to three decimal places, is 0.110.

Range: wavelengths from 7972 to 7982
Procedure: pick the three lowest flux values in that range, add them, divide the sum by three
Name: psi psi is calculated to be 4.39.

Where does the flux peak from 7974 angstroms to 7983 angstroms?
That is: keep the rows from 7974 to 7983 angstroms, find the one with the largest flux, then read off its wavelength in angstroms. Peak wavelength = 7978.82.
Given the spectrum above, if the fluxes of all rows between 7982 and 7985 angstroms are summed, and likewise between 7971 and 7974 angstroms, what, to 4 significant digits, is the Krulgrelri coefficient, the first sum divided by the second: 1.017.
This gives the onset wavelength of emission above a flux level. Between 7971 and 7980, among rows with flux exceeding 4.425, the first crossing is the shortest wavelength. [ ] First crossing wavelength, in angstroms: 7976.98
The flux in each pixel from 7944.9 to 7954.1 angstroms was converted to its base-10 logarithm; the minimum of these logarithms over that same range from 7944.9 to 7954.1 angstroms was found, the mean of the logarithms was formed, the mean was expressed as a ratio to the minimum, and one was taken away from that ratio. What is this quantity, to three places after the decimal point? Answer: 0.026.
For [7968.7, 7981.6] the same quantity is 0.010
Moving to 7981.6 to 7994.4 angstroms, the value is 0.005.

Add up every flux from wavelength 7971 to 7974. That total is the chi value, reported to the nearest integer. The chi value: 9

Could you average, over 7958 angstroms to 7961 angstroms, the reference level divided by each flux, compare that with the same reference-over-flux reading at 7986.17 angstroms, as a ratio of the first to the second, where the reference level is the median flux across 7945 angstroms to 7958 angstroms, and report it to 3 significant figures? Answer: 1.01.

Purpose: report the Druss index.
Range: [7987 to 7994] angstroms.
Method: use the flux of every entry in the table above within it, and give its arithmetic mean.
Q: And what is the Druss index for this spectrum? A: 4.45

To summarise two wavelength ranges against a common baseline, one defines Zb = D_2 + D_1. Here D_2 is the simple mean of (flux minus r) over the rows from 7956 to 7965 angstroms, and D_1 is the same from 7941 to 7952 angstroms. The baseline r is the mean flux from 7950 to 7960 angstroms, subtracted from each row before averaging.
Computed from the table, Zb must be -0.14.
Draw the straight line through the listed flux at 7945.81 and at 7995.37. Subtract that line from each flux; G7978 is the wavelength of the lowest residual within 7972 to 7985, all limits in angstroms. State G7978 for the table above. 7984.33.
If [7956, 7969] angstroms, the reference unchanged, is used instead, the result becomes 7967.80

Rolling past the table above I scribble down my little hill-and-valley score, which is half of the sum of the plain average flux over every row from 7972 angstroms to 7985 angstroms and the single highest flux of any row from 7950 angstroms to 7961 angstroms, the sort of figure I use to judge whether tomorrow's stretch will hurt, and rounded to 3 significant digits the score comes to 4.41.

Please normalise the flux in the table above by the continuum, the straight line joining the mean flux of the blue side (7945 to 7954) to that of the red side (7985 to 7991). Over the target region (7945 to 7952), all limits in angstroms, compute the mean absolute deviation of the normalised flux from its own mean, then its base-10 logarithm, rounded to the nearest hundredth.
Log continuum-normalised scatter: -1.69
